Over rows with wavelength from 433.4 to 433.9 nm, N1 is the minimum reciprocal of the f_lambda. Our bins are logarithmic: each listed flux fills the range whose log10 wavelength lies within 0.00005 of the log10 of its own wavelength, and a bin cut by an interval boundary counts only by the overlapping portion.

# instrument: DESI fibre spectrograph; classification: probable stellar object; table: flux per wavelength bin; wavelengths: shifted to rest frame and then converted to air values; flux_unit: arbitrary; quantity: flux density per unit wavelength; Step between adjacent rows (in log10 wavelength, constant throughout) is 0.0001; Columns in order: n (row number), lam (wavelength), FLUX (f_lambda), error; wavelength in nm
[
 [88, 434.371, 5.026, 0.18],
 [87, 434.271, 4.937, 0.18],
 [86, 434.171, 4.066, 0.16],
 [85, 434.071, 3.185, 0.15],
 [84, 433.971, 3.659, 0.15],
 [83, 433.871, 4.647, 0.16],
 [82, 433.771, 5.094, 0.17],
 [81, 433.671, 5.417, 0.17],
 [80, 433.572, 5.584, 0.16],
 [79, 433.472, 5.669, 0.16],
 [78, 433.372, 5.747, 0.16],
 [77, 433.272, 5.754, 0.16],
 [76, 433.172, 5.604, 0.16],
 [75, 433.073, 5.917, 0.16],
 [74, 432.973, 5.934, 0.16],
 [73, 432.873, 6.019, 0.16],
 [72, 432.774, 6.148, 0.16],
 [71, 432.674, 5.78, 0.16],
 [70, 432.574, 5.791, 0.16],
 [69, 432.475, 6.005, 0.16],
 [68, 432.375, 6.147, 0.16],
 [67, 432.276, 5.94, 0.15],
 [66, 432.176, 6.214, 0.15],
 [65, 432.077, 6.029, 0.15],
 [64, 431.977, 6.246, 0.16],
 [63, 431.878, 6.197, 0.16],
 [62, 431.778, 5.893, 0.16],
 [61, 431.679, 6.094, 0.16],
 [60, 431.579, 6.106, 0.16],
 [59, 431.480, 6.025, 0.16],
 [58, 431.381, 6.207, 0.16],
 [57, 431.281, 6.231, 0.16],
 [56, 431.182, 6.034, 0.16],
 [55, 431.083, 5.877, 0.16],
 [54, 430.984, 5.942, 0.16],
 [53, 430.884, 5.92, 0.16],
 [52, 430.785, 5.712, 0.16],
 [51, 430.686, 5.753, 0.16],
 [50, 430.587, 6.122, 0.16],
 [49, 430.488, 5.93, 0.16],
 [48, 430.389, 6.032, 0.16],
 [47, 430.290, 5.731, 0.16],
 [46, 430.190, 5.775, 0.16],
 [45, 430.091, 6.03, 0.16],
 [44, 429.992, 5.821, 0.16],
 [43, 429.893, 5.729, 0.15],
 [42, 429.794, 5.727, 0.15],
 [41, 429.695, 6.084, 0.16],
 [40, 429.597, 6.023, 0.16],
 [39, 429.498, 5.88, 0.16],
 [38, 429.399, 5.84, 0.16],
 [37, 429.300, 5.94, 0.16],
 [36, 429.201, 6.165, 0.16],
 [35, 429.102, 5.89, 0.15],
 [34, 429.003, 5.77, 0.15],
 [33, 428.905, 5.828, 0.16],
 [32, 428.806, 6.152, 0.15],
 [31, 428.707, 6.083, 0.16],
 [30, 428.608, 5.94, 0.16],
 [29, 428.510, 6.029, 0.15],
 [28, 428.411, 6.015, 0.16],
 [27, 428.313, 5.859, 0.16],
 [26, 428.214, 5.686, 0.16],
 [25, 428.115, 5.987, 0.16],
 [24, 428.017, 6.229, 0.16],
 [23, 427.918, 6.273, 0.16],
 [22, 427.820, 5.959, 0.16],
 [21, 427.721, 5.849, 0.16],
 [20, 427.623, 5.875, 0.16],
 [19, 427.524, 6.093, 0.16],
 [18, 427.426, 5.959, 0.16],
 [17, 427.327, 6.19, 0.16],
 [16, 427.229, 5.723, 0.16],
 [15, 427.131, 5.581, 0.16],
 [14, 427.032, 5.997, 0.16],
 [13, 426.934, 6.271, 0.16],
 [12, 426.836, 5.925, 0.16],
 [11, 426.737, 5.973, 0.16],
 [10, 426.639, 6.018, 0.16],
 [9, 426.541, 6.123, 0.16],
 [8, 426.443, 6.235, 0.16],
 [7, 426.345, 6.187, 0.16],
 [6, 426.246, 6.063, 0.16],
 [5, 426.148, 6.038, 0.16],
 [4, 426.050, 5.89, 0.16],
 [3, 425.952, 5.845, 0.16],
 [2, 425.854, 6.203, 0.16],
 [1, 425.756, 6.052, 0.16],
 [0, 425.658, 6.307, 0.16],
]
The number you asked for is 0.176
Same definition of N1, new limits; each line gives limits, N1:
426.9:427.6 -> 0.159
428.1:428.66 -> 0.166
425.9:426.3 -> 0.165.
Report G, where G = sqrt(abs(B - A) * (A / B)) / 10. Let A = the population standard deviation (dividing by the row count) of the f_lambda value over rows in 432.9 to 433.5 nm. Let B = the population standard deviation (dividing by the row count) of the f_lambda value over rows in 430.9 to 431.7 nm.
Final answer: 0.009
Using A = 0.12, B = 0.114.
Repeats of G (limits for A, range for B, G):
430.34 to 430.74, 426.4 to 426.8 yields 0.022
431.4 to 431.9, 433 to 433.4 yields 0.009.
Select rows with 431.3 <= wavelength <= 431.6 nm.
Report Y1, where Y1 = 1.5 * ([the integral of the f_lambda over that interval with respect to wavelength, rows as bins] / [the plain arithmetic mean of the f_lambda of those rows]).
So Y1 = 0.45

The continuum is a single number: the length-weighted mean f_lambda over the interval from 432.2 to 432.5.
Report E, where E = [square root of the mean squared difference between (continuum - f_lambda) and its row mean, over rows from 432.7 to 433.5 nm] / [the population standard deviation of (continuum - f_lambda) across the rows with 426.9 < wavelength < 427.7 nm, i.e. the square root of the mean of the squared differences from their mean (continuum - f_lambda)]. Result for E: 0.80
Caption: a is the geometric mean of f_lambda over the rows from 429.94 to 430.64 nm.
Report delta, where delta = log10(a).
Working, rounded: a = 5.92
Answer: 0.7722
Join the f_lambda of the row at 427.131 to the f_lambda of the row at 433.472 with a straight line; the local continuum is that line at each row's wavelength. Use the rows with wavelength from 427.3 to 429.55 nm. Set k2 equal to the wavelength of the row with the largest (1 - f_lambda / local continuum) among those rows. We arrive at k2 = 428.214 nm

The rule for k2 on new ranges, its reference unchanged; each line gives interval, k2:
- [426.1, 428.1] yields 427.131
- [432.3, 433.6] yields 433.572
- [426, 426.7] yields 426.050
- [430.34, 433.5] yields 433.172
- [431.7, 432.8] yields 432.674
